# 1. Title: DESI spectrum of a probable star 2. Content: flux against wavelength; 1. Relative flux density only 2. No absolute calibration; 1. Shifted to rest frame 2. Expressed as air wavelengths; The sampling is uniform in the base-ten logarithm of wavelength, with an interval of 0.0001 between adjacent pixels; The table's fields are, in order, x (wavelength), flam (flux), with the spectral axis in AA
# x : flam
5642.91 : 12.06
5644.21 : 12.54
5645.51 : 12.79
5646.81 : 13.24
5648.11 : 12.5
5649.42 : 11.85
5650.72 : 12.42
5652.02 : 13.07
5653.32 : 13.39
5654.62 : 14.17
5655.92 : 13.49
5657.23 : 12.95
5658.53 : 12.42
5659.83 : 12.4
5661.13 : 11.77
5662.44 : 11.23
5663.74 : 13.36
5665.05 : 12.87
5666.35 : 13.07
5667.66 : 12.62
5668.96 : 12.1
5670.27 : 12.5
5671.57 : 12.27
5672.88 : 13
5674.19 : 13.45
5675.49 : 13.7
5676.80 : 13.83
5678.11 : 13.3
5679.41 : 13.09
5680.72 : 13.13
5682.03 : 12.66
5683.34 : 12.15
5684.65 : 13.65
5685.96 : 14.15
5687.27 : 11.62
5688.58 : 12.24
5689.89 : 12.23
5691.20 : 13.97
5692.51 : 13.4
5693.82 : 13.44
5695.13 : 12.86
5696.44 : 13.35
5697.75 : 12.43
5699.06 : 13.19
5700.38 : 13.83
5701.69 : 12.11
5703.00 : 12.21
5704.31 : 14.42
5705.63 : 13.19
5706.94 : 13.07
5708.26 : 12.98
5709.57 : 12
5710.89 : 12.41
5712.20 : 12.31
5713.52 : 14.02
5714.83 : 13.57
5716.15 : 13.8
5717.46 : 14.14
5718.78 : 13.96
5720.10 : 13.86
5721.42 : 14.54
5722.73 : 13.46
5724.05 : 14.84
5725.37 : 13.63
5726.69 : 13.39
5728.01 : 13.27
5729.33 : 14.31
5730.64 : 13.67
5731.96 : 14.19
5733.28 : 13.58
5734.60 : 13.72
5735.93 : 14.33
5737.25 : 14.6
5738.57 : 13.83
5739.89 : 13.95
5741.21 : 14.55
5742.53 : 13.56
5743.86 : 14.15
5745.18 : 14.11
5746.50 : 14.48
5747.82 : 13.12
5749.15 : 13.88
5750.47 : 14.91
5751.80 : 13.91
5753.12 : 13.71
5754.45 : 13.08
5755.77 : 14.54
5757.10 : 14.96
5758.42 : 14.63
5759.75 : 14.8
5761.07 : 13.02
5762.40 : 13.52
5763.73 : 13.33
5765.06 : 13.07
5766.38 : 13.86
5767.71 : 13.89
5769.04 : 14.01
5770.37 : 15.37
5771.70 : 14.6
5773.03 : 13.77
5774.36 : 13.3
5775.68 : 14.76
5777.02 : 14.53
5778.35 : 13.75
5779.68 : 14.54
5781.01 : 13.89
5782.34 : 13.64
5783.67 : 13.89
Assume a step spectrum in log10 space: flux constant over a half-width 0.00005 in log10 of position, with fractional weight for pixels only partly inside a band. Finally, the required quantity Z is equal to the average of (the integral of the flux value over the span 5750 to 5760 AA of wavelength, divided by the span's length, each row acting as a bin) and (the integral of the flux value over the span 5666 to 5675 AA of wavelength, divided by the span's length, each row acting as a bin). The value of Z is 13.5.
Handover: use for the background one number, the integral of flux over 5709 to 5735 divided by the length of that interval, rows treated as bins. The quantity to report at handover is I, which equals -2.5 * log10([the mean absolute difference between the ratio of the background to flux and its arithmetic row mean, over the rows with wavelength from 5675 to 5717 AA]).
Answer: 3.3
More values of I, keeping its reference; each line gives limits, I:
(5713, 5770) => 3.8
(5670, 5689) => 3.3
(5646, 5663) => 3.2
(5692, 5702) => 3.6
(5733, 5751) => 3.9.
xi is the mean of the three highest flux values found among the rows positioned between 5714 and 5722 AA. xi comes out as 14.2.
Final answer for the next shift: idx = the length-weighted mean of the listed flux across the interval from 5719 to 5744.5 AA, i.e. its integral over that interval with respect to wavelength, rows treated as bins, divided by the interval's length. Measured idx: 14.0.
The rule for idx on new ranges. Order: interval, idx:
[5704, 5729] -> 13.5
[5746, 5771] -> 14.0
